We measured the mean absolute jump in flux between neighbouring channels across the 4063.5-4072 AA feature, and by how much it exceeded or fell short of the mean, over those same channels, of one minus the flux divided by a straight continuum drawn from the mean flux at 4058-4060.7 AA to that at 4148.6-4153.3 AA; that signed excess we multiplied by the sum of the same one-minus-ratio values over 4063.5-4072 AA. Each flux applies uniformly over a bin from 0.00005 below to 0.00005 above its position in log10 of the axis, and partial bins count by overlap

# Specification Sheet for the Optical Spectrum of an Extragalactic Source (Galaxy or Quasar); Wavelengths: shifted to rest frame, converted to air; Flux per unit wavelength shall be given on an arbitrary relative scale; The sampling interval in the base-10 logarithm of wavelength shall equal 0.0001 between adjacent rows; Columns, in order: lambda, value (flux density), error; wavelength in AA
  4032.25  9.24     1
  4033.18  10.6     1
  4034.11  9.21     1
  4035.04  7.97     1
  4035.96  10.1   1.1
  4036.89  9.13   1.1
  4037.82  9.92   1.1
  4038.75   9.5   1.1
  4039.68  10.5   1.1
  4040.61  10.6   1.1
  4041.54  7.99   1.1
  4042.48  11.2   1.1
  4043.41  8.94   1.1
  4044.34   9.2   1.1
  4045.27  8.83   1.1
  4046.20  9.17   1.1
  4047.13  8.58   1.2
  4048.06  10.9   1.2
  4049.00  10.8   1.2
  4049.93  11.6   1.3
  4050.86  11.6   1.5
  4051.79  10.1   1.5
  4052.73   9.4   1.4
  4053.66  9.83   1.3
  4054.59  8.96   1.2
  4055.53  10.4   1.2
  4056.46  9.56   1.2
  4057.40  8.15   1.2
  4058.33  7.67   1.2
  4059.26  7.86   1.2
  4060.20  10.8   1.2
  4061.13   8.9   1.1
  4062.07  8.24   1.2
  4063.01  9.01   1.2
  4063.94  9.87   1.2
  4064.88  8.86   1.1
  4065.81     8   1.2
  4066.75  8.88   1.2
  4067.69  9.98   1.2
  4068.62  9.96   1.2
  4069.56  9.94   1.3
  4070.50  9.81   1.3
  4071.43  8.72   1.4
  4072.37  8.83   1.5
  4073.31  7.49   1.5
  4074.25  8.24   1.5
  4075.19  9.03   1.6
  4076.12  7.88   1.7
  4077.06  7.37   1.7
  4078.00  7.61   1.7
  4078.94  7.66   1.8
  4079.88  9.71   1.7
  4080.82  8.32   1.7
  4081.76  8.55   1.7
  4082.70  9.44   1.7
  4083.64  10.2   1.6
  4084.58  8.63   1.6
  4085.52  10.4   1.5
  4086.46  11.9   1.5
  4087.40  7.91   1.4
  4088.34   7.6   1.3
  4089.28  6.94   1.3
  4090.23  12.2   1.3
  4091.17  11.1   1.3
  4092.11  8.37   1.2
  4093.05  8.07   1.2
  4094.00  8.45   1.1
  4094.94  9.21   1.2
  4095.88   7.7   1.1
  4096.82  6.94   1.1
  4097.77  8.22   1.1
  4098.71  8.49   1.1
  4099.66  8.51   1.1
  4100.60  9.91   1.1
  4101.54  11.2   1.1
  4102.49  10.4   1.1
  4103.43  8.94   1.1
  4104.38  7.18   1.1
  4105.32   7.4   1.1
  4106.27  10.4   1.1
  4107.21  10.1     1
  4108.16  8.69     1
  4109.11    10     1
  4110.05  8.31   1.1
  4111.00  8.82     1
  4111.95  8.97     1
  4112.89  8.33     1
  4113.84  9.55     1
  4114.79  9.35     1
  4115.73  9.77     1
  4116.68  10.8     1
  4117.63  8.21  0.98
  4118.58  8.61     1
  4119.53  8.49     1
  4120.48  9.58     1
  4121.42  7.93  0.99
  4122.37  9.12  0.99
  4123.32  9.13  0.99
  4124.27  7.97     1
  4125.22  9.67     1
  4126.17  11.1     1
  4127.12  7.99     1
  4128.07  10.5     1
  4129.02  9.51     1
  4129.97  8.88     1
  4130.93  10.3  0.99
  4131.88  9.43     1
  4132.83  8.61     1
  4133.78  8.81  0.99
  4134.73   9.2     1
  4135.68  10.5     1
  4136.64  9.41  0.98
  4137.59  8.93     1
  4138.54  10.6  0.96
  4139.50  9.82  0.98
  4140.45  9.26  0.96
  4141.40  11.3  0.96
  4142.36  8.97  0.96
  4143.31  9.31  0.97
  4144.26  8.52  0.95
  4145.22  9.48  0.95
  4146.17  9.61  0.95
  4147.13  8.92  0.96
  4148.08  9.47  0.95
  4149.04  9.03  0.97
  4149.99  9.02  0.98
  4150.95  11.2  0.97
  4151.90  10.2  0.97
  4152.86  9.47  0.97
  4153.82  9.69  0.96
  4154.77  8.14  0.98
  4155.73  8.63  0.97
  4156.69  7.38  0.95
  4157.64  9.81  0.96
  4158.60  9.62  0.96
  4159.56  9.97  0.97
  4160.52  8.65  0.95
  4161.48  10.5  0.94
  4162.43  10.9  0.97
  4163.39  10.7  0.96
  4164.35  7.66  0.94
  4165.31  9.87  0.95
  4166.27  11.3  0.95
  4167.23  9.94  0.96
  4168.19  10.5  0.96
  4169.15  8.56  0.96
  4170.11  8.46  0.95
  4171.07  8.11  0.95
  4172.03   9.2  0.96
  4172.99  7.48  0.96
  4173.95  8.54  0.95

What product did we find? -0.3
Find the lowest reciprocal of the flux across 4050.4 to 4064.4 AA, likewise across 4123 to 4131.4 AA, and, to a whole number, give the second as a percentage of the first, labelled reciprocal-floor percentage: 105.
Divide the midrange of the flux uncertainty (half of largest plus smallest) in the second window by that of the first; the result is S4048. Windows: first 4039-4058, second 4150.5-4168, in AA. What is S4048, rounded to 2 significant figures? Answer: 0.74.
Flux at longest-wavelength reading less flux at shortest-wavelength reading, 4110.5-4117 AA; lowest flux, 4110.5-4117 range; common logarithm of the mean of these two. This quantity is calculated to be 0.71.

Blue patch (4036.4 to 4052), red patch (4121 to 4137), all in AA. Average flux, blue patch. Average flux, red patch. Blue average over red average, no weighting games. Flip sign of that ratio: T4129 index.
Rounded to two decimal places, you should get -1.07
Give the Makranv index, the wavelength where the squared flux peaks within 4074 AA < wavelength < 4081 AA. 4079.88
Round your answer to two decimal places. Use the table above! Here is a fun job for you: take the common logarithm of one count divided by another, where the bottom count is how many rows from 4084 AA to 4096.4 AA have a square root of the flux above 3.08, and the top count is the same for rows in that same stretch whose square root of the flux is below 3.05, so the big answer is 0.35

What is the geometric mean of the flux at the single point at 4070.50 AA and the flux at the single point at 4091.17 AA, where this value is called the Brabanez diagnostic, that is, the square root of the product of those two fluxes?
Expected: 10.4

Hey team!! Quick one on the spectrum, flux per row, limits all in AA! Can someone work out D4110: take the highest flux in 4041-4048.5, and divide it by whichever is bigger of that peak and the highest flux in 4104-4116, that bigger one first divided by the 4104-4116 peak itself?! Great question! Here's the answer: 10.4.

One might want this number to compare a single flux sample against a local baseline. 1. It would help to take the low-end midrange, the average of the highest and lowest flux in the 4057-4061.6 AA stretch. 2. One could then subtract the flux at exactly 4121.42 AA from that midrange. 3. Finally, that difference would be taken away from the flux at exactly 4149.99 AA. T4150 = 7.7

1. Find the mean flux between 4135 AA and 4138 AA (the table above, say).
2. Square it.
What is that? 92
